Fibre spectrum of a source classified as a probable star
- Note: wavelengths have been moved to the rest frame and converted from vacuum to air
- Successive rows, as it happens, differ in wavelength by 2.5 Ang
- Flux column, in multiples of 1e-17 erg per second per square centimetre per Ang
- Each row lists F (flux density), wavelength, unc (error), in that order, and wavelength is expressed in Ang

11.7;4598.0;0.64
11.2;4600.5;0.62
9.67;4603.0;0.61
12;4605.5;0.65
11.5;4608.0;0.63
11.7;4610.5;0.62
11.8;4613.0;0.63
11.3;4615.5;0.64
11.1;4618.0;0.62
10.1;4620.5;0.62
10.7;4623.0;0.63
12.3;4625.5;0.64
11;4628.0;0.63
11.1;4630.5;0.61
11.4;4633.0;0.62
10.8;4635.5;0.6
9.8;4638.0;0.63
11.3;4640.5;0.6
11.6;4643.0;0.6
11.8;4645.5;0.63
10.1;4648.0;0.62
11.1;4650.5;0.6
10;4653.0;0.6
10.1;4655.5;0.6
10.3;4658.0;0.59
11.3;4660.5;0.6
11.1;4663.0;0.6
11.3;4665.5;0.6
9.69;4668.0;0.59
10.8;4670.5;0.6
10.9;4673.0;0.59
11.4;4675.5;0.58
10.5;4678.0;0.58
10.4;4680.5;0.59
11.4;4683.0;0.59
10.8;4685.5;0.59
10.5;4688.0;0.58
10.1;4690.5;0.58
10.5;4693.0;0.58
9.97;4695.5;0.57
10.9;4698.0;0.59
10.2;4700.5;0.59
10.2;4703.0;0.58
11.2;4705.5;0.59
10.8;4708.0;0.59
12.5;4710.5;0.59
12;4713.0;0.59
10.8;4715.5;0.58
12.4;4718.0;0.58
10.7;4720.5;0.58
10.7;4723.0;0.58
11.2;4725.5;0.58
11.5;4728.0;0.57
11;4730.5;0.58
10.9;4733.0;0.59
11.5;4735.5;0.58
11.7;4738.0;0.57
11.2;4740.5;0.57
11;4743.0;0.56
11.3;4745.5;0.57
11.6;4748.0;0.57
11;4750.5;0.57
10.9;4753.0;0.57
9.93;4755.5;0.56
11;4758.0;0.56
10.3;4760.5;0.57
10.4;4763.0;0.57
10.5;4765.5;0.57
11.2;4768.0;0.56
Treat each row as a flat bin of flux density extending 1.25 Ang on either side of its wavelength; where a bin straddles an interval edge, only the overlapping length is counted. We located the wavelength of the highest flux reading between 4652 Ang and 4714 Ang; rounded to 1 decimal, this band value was 4710.5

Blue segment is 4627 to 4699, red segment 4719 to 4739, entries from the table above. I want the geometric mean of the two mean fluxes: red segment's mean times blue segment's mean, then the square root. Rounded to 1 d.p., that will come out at 11.0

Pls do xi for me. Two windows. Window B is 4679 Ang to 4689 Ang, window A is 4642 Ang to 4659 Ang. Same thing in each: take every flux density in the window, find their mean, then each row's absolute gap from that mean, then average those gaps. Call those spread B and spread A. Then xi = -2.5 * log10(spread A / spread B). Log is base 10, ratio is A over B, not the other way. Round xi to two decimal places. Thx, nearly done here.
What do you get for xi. -0.79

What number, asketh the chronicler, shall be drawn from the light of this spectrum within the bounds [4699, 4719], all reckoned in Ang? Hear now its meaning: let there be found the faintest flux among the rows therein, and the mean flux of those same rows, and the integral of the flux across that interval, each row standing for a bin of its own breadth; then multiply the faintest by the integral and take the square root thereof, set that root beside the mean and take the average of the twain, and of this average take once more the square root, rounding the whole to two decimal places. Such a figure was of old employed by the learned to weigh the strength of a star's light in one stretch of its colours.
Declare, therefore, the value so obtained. 5.44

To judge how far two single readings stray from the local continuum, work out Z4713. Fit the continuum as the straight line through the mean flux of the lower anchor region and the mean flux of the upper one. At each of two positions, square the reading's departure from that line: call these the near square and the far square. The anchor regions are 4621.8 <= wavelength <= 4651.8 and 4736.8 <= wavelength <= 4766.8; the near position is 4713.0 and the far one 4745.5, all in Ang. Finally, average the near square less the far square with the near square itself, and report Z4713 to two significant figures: 1.0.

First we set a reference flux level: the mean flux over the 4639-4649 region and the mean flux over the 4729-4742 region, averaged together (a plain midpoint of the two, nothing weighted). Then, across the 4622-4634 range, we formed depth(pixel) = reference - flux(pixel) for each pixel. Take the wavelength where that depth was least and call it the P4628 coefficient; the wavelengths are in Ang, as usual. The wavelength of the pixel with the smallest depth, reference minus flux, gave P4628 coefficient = 4625.5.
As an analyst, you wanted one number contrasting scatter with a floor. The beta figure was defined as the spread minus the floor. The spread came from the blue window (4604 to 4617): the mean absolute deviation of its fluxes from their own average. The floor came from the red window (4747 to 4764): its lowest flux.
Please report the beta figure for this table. -9.72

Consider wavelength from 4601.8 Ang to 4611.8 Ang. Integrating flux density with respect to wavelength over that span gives 112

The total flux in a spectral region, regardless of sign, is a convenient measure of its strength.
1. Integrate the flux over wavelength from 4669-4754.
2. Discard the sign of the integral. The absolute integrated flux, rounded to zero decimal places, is 936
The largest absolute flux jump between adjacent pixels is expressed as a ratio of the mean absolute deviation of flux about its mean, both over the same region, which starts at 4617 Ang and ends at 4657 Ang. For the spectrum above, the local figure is 2.9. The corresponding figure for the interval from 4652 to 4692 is 3.5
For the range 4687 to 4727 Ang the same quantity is 2.9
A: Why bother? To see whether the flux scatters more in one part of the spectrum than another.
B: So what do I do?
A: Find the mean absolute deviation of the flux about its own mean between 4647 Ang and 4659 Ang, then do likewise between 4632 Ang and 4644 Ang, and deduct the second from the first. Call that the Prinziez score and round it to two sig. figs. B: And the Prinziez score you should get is -0.23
